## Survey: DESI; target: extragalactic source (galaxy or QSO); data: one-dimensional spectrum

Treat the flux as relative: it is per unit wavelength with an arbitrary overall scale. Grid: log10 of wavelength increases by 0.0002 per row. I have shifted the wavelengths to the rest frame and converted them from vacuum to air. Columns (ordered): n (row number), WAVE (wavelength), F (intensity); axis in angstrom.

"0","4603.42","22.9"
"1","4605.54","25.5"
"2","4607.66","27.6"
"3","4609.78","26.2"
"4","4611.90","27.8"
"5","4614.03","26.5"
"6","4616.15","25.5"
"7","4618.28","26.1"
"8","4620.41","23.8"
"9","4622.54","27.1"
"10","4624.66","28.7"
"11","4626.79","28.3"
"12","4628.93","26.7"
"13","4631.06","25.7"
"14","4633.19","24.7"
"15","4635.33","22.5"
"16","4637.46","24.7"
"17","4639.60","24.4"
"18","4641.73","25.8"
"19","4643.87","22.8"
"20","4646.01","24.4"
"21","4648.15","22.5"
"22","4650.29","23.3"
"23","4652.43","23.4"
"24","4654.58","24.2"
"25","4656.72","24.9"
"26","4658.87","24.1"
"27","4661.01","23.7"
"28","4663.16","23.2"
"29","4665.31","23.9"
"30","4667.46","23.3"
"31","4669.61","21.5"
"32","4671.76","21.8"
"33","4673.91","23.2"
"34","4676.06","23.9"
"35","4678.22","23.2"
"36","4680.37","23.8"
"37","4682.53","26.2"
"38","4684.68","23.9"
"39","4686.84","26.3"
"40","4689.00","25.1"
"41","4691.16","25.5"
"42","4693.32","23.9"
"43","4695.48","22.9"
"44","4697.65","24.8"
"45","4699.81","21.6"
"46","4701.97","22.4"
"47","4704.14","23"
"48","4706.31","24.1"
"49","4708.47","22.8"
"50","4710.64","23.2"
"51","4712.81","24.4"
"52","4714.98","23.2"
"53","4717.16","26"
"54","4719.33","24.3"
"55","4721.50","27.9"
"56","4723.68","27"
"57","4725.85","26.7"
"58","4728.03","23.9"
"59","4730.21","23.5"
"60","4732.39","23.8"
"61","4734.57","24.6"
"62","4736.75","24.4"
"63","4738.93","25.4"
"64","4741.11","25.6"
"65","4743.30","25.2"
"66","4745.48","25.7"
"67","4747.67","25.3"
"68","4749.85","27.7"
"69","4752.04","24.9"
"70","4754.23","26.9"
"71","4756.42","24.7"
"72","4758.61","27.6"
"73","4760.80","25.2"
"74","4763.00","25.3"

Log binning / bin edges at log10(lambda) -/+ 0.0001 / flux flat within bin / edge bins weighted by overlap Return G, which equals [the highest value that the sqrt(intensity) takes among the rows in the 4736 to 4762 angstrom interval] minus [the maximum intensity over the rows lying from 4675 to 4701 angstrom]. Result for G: -21.0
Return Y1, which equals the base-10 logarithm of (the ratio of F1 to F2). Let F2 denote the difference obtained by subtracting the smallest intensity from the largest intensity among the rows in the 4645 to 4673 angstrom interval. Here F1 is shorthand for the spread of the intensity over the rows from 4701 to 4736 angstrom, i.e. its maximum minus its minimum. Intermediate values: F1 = 5.5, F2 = 3.4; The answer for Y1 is 0.21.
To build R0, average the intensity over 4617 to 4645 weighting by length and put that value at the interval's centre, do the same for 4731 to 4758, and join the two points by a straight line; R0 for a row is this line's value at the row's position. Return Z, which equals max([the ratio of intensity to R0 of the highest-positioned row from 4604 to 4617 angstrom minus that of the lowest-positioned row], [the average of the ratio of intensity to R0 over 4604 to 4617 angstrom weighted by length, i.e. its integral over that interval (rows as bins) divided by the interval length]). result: 1.04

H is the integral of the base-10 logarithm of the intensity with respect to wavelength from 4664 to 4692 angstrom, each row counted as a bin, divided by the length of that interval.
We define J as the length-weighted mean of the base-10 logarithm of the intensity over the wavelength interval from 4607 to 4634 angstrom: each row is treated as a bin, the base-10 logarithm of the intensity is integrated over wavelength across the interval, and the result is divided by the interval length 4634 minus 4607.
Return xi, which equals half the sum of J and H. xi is 1.40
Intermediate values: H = 1.38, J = 1.42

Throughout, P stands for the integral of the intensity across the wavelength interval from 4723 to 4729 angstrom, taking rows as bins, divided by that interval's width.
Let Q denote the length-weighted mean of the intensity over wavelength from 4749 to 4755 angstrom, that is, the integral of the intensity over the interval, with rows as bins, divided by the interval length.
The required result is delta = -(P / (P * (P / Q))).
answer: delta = -1.02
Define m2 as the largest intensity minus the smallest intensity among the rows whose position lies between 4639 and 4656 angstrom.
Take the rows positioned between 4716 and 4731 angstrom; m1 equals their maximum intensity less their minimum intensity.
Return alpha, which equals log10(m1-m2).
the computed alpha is 0.04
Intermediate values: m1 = 4.4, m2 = 3.30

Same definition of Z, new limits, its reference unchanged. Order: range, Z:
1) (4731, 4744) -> 0.98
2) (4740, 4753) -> 1.01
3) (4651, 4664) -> 0.94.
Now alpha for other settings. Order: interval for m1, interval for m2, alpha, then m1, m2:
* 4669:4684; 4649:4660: 0.49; 4.7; 1.60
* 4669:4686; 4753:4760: 0.26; 4.7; 2.90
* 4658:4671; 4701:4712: -0.05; 2.6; 1.70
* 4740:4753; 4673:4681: 0.32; 2.8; 0.70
